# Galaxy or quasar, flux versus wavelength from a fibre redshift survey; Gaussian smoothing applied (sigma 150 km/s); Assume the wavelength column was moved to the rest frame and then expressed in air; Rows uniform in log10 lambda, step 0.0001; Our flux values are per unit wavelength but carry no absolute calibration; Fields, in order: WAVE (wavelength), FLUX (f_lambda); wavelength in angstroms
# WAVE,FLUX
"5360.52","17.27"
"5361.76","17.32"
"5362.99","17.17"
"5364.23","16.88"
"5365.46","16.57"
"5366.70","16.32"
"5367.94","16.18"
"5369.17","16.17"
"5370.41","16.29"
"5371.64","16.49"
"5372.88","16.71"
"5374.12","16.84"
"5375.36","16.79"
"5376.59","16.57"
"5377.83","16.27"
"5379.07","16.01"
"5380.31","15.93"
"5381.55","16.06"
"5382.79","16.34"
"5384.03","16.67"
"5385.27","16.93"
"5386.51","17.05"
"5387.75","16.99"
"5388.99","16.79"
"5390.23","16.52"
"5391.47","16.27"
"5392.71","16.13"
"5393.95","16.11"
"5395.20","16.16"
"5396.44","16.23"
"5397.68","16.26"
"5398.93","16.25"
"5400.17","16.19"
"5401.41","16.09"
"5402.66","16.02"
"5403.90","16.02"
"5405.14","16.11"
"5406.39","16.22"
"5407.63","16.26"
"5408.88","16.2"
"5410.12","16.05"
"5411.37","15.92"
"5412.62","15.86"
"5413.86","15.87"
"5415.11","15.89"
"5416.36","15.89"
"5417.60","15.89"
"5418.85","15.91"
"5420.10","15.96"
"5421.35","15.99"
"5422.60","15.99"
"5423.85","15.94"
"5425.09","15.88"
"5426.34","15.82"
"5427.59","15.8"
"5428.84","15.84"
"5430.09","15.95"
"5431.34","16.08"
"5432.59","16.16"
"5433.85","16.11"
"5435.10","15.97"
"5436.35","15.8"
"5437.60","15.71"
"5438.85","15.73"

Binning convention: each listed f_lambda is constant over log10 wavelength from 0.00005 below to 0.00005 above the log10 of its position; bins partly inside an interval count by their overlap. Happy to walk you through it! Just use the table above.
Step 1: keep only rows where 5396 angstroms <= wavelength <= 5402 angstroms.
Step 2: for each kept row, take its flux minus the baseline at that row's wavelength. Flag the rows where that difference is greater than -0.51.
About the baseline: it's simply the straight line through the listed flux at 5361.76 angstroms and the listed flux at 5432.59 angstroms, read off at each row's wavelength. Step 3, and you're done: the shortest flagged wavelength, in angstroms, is 5397.68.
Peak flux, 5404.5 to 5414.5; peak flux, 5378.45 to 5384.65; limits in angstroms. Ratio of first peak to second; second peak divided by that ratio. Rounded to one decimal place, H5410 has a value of 17.1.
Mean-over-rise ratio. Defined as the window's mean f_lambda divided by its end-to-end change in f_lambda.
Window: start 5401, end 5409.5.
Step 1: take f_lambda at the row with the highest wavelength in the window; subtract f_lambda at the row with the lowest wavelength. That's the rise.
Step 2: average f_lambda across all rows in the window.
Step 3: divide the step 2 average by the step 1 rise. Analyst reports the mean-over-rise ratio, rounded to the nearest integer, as 147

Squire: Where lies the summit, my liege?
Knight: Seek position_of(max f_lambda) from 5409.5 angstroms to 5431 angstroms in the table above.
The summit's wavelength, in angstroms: 5410.12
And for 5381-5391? 5386.51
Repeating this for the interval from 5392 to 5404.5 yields 5397.68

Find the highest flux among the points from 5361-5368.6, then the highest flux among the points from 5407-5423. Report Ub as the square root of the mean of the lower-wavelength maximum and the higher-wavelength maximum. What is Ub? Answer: 4.10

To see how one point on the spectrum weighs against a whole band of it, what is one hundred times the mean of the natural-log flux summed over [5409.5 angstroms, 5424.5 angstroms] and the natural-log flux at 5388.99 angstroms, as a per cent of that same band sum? 54.2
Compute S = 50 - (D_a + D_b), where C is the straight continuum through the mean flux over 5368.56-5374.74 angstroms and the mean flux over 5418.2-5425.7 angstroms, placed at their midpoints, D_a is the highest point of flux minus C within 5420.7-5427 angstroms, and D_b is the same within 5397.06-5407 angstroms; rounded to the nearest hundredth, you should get 49.84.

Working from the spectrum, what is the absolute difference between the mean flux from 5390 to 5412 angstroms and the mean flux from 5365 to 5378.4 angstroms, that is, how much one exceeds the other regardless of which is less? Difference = 0.31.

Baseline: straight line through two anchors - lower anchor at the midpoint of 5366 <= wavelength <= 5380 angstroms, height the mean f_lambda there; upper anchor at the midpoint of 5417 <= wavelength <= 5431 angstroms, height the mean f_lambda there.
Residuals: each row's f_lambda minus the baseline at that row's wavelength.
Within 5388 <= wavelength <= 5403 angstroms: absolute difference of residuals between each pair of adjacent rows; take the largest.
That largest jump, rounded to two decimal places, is 0.26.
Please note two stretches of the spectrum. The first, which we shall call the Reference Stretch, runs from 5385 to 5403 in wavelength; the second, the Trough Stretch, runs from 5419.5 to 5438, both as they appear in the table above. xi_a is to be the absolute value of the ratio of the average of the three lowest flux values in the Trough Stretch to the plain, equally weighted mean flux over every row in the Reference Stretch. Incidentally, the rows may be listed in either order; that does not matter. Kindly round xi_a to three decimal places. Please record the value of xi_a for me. 0.962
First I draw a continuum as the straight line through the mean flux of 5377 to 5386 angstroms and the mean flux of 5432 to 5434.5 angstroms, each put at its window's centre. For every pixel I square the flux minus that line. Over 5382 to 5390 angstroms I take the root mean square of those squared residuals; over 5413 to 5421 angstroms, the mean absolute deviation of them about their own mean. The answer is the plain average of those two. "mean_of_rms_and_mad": 0.19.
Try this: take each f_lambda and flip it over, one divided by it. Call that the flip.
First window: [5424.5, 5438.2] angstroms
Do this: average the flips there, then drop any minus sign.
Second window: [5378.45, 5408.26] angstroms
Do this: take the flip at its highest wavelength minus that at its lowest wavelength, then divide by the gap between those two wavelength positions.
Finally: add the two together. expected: 0.0628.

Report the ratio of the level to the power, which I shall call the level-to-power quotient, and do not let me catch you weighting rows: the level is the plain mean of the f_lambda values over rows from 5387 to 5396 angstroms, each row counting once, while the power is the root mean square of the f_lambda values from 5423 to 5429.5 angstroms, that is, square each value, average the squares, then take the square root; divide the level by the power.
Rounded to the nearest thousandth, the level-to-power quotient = 1.036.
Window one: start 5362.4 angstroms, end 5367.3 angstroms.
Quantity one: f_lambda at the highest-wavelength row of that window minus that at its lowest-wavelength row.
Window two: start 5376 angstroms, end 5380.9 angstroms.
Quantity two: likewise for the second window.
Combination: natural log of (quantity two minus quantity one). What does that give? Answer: -1.6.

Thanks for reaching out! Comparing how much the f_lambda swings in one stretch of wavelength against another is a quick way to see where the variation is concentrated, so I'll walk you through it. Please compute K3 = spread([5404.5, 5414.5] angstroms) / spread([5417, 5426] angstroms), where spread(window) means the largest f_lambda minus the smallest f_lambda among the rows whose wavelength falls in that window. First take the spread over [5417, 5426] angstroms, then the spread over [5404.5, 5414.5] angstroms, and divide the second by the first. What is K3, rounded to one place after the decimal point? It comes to 3.6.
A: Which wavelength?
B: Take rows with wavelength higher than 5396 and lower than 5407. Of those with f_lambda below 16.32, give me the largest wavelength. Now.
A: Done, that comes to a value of 5406.39 angstroms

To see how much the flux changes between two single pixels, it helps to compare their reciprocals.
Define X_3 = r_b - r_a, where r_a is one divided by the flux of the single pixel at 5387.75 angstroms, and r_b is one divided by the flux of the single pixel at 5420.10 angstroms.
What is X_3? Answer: 0.0038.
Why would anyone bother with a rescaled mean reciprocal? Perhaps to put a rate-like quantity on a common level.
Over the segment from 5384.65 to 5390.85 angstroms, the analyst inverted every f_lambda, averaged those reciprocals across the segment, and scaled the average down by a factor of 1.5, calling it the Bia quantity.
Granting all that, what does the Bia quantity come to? 0.0396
